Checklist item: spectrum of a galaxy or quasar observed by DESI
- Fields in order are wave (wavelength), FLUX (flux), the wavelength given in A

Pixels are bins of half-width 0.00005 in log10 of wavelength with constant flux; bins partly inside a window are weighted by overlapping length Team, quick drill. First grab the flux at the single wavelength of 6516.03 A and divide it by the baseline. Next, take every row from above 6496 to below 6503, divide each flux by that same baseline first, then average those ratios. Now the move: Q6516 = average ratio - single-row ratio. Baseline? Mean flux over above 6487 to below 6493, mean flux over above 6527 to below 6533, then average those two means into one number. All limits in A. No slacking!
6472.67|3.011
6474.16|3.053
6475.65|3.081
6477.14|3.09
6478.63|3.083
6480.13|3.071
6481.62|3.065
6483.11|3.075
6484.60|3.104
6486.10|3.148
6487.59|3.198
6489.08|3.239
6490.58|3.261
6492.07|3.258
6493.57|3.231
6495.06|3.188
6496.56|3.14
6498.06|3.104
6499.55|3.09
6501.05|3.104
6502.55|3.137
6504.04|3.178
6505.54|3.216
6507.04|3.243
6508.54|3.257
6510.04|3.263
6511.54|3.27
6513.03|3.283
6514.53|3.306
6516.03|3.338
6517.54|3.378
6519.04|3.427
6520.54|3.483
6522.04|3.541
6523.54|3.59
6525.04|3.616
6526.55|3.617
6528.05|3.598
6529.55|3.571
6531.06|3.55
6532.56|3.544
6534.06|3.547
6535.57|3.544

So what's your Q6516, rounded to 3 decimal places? -0.066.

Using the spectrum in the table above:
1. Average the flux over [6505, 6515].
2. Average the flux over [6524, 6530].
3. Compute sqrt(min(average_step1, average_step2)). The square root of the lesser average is 1.81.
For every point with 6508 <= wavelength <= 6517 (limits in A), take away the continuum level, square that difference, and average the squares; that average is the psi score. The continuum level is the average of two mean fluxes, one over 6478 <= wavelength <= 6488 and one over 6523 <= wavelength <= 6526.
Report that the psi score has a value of 0.005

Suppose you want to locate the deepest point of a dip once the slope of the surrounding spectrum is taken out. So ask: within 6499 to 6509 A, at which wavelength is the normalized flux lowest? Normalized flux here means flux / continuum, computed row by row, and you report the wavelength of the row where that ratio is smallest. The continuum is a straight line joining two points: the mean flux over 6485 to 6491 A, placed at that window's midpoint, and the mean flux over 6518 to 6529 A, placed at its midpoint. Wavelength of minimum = 6499.55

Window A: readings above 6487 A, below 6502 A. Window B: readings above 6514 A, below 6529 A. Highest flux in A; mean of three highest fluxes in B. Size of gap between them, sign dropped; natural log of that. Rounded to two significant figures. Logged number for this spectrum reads -1.1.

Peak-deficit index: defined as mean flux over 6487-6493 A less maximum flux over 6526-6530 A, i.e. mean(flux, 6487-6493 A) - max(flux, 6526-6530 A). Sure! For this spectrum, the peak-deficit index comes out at -0.4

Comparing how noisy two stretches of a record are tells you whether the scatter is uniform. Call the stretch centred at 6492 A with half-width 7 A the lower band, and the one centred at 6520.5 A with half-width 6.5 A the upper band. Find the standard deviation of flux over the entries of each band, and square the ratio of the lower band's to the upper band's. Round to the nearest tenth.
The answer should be 0.2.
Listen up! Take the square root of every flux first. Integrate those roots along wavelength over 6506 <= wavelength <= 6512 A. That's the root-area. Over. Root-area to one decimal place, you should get 10.8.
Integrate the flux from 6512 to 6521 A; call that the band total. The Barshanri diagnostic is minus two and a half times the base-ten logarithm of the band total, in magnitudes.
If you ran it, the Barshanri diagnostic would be -3.70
